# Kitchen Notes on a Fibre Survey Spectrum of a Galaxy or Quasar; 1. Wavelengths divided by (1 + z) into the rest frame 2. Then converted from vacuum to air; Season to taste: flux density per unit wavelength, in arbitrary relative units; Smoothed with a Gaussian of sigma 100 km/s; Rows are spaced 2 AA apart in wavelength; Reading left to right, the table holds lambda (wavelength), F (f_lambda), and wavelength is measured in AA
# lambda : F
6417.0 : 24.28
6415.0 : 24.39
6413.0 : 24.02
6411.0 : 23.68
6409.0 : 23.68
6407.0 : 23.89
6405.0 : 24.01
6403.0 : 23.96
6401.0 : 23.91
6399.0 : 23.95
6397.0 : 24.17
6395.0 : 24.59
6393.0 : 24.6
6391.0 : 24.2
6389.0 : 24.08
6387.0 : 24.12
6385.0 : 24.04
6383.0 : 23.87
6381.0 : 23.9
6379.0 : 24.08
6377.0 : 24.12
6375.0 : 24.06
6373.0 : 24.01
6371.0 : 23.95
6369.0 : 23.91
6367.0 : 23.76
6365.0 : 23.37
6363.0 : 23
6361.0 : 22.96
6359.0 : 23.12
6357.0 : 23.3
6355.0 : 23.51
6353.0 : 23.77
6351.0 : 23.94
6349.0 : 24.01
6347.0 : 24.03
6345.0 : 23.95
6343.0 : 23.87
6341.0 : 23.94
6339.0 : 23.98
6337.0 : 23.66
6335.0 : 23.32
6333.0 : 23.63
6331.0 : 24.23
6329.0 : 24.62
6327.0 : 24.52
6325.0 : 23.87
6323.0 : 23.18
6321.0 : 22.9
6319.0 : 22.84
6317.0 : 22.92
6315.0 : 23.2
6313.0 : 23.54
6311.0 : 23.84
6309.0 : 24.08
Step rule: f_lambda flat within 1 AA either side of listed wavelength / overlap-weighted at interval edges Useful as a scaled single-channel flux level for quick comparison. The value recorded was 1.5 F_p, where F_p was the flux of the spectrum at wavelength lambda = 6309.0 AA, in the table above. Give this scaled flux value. 36.12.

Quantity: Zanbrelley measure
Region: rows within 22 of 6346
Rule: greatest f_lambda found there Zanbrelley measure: 24.62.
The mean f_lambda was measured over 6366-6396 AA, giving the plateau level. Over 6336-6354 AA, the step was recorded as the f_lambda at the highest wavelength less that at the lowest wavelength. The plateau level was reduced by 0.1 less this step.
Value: 24.1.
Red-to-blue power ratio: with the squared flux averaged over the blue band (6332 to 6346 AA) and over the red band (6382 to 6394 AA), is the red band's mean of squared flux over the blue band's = 1.03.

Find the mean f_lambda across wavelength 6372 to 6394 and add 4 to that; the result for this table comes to 28.1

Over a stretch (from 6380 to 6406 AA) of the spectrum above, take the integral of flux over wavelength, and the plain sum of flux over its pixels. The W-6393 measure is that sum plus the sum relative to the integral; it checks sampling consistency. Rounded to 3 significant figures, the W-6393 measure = 314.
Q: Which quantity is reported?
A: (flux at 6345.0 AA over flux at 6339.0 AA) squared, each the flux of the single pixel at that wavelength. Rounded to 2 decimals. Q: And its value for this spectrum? 1.00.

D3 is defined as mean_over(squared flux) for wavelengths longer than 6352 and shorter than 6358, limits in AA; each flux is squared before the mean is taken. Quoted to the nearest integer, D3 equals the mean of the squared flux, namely 554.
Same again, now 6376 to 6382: 578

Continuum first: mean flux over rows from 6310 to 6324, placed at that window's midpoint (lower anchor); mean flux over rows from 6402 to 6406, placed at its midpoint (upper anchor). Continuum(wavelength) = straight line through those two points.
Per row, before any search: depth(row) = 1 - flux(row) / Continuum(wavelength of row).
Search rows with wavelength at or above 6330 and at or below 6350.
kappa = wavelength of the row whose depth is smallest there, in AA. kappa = 6331.0 AA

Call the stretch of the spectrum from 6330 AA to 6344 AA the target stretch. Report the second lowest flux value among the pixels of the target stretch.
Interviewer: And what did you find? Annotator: 23.63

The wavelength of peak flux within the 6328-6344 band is 6329.0 AA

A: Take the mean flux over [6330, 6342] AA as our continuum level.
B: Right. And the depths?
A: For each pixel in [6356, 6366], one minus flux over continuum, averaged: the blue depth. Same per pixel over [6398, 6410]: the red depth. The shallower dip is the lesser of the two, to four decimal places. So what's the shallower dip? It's -0.0045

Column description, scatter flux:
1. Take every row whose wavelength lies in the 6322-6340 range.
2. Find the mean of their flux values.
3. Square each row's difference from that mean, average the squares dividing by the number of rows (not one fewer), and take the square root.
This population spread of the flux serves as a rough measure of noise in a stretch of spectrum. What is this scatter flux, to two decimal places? 0.47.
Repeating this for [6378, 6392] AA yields 0.11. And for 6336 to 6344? 0.12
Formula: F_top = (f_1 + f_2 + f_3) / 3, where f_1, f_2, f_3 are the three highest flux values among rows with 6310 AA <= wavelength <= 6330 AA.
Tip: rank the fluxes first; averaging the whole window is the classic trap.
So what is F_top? 24.34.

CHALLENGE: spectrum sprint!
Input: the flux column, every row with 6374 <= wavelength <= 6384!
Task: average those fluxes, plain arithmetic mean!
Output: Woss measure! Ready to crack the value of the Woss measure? 24.0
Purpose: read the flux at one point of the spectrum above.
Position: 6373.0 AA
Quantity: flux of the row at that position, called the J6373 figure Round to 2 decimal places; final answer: 24.01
